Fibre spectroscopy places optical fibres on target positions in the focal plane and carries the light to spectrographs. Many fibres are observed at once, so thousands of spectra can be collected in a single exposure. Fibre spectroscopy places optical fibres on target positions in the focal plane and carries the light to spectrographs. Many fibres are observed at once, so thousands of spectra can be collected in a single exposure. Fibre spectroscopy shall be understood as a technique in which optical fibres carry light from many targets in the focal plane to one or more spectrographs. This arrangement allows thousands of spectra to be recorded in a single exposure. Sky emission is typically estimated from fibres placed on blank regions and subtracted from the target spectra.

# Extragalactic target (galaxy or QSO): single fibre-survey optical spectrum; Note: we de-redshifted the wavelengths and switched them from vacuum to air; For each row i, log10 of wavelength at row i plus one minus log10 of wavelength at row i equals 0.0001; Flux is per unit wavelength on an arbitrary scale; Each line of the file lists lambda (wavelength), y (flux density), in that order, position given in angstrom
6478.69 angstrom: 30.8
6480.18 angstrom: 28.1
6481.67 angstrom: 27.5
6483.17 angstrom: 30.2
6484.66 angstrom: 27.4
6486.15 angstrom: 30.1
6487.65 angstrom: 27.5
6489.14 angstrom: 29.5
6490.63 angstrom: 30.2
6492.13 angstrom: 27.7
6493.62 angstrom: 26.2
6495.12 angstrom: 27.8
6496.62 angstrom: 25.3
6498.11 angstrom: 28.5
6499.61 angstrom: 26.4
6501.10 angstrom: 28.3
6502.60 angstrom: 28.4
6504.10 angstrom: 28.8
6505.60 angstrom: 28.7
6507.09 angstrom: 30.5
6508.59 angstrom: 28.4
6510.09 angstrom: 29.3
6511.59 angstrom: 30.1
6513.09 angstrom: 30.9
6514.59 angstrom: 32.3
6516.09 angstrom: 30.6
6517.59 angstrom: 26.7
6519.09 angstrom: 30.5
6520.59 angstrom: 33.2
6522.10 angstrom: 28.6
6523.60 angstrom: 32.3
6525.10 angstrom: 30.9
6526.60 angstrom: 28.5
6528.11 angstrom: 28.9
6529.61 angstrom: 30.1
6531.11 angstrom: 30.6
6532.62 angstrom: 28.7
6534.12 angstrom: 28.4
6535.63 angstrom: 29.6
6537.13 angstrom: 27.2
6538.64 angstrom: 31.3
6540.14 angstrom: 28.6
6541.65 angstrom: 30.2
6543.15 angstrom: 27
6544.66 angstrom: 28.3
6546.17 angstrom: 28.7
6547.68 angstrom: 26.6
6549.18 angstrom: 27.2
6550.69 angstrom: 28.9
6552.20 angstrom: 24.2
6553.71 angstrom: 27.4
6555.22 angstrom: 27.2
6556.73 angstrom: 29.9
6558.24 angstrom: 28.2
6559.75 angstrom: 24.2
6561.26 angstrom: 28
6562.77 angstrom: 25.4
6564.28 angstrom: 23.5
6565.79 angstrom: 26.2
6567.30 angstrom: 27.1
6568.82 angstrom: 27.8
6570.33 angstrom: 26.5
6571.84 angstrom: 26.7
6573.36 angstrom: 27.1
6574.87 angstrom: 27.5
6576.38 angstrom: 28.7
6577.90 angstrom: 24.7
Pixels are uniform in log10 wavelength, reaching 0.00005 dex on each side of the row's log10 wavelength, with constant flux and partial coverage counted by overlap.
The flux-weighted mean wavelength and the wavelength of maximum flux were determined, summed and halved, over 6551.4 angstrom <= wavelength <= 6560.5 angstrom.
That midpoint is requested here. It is 6556.4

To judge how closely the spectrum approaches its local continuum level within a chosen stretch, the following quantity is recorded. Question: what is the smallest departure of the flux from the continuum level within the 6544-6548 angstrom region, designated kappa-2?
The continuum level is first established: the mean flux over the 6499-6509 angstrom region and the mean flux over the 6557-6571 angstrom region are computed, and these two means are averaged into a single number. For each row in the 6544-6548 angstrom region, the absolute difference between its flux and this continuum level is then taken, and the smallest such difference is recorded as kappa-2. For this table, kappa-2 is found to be 0.8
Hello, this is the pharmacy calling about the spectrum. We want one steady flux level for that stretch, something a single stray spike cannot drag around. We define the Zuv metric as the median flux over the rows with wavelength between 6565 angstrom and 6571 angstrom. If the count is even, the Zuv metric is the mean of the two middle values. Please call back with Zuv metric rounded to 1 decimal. 26.8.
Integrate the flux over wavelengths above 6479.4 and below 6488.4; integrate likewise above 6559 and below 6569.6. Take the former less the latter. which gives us -20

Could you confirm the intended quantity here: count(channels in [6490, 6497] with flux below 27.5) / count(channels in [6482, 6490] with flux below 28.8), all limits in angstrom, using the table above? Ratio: 1.0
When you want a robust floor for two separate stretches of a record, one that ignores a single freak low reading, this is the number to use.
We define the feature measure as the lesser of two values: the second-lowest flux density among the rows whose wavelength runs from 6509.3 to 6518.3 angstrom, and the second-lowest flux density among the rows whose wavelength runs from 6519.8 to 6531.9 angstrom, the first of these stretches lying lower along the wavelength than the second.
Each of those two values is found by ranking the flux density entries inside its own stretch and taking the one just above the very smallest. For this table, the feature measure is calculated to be 28.6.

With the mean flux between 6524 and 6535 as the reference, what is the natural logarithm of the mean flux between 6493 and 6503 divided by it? -0.08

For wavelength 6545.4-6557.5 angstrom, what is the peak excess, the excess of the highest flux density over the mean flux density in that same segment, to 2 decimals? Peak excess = 2.39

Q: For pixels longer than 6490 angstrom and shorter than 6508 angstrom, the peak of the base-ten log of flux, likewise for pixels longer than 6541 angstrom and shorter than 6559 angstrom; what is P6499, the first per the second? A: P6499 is 1.003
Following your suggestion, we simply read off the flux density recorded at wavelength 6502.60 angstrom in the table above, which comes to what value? 28.4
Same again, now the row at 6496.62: 25.3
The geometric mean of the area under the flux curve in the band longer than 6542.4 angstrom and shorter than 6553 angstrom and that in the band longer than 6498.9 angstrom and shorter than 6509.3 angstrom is 293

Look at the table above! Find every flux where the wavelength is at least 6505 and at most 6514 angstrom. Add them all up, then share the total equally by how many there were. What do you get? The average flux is 29.7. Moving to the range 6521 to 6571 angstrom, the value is 28.1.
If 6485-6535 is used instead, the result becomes 29.2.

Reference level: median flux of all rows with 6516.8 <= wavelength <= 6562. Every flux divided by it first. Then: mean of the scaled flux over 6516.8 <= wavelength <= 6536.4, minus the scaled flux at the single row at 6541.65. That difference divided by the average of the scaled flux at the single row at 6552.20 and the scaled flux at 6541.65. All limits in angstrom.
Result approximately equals -0.02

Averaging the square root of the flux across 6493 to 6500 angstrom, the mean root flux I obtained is 5.18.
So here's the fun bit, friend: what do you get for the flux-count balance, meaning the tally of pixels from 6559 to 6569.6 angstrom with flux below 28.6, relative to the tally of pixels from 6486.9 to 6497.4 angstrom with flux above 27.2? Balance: 1.4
